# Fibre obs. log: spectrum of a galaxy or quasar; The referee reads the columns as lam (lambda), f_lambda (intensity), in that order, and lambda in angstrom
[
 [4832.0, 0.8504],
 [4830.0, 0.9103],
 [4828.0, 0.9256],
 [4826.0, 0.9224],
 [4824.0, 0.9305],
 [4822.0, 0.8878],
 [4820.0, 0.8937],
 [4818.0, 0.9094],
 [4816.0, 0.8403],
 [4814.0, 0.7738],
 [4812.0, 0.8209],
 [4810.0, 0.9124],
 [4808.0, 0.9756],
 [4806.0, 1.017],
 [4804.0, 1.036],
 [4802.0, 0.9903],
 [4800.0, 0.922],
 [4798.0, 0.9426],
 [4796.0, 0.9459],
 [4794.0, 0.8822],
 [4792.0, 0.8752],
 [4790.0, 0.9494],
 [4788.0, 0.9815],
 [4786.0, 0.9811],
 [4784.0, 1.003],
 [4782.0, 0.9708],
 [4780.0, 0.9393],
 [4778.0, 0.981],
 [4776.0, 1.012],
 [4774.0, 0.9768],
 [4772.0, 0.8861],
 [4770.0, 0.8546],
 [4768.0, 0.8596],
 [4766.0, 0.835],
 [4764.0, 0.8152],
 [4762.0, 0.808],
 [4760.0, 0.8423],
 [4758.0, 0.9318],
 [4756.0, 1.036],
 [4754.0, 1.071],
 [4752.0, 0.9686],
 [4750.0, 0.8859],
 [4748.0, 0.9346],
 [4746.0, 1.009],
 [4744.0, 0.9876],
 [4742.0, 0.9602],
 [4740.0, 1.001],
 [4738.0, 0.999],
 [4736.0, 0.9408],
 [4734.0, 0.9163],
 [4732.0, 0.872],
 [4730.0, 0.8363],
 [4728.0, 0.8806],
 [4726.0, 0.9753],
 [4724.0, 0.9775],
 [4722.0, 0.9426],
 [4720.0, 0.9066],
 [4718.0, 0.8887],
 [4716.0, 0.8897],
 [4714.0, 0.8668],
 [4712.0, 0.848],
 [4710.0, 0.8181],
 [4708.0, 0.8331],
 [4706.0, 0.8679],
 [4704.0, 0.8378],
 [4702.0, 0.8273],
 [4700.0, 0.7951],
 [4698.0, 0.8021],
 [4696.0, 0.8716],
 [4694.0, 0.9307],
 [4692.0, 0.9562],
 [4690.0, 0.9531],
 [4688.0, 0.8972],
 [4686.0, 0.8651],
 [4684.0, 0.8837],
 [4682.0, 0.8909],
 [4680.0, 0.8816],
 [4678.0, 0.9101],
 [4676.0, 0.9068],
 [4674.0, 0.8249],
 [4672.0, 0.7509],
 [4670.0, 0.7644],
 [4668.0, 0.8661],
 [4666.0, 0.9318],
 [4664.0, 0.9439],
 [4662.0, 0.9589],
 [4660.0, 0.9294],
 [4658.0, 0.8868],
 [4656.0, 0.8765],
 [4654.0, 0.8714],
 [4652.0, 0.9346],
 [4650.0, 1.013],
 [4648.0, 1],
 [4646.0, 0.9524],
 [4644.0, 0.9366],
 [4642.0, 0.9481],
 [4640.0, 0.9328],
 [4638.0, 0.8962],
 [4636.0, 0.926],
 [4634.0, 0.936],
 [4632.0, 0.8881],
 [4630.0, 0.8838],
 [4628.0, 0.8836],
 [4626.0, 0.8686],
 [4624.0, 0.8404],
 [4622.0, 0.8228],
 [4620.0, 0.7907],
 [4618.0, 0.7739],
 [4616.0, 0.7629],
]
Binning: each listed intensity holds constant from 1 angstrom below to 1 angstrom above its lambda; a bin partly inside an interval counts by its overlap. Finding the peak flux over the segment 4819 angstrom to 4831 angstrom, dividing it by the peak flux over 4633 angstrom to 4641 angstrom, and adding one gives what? 1.99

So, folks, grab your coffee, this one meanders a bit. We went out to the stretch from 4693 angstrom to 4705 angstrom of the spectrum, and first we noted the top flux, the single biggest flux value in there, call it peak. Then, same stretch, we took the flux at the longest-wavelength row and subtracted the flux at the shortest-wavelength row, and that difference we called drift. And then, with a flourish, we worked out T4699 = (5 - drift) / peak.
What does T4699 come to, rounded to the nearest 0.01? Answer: 5.47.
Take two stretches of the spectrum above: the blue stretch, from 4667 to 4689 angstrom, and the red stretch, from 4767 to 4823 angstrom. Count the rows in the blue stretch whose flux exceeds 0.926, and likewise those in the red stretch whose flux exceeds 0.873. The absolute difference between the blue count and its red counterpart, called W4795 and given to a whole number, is 23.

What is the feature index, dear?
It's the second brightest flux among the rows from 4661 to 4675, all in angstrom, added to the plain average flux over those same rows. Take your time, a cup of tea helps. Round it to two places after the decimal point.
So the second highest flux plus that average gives 1.81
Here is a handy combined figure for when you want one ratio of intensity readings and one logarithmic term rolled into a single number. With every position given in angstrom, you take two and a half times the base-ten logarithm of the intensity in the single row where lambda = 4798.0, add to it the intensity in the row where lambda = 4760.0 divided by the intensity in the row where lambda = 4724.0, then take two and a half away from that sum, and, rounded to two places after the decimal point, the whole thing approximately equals -1.70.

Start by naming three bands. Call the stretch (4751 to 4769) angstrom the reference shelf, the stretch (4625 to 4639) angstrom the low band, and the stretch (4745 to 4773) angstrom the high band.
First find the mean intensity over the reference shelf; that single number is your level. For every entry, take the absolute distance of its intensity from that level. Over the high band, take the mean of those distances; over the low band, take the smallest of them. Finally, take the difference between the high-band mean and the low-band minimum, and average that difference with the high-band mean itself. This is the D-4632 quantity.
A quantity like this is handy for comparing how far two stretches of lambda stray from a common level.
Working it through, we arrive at 0.064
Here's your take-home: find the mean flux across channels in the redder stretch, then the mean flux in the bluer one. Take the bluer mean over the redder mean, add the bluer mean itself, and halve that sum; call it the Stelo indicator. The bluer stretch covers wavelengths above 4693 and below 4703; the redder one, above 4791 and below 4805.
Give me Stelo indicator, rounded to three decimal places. 0.871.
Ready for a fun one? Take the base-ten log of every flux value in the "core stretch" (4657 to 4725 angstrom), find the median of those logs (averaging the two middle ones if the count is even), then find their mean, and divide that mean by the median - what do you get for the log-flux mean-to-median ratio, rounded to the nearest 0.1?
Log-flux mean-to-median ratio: 1.1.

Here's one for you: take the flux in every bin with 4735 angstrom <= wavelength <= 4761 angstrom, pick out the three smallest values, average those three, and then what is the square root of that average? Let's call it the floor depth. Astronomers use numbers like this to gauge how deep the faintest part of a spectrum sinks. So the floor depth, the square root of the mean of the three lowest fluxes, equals 0.942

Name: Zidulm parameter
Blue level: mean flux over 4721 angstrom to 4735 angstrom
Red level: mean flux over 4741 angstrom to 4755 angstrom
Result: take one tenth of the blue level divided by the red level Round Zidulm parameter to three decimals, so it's 0.094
